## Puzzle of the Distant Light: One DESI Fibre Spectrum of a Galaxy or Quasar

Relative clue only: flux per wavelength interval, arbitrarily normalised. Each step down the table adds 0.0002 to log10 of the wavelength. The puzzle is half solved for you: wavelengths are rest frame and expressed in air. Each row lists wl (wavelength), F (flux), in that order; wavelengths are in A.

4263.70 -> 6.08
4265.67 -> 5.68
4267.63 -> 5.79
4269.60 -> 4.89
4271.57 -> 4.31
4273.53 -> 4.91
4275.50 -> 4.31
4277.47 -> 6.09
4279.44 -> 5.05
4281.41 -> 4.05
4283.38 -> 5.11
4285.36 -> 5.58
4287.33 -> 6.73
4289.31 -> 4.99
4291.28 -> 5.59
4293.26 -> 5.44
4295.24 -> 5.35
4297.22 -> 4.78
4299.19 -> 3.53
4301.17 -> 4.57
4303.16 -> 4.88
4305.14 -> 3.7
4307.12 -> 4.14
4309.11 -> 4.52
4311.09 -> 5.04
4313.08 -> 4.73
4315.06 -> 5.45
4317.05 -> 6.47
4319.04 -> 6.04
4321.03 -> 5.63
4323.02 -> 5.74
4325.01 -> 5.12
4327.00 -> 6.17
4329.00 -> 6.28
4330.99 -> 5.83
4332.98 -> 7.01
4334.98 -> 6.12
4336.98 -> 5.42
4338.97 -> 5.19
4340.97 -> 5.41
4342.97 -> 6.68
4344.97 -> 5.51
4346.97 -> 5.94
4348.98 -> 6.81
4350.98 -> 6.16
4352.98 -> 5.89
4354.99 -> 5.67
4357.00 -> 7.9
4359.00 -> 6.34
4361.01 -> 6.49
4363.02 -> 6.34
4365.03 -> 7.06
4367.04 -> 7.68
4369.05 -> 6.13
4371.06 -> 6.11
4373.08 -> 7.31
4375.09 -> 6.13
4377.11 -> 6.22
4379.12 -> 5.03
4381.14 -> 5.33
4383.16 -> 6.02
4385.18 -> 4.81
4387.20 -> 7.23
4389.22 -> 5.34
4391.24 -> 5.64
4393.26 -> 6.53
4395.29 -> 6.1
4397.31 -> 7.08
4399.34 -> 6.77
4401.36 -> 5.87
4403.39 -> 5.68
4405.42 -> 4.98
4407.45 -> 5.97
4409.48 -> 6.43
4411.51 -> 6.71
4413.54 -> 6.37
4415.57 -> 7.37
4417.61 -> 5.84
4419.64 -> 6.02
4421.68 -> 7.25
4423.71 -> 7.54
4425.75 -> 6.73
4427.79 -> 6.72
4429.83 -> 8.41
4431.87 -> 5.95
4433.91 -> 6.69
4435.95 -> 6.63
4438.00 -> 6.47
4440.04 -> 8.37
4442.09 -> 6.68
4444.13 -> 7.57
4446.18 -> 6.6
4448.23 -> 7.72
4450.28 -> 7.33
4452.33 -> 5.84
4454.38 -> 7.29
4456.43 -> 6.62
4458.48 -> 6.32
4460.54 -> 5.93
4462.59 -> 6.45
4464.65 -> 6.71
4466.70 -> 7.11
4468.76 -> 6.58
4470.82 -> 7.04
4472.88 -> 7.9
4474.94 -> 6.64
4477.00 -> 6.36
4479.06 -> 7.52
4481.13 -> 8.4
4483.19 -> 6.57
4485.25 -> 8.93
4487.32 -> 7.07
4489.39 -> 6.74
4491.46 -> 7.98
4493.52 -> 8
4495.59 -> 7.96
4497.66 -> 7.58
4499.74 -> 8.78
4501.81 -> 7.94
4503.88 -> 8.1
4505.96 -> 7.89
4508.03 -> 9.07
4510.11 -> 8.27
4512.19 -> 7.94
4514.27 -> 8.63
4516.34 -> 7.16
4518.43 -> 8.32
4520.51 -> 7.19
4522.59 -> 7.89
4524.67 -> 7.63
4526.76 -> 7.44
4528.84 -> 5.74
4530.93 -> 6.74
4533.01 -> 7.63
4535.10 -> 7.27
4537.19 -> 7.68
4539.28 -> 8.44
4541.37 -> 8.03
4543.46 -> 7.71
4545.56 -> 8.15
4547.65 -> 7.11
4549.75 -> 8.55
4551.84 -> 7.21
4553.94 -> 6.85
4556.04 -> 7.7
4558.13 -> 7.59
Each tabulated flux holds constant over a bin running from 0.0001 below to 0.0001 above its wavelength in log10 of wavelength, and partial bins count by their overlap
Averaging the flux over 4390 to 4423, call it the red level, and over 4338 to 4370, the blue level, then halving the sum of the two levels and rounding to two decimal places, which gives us 6.31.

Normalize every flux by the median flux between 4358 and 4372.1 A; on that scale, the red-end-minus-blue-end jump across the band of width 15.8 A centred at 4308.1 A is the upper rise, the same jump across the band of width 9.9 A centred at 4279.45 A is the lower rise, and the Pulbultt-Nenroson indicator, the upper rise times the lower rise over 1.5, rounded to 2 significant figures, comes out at 0.012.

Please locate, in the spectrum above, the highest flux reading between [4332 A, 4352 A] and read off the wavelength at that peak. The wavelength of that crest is 4332.98 A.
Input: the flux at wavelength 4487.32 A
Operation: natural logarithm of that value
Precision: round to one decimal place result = 2.0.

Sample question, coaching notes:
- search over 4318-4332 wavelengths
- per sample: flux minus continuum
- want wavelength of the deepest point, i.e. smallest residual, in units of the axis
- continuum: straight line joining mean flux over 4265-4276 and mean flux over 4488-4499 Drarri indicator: 4325.01 A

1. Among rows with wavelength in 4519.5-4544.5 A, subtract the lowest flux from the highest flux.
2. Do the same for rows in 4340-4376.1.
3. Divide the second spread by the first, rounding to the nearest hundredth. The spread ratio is 0.92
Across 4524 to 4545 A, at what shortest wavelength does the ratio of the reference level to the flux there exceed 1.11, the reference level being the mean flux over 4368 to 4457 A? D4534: 4528.84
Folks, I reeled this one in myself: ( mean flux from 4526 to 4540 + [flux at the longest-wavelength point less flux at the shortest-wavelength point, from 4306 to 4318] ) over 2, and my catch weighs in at 4.8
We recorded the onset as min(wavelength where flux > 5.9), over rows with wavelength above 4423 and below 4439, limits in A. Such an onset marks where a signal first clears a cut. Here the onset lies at 4423.71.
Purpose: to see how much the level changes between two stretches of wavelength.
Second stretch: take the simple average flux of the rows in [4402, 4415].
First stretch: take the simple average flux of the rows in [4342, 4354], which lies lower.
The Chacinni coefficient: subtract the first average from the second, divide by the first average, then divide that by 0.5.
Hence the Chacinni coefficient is 0.0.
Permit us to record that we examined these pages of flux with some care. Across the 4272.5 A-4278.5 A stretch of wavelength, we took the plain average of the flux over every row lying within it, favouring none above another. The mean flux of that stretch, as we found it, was 5.1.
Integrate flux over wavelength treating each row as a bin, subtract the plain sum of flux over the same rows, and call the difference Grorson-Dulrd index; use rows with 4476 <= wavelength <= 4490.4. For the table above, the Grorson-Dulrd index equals 55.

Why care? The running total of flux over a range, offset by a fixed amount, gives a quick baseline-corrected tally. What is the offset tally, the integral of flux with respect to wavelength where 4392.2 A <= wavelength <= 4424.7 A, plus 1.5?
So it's 210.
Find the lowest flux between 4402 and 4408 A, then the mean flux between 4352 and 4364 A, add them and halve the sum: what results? 5.7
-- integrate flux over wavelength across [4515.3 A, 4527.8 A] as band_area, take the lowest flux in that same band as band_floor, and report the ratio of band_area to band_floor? 13.3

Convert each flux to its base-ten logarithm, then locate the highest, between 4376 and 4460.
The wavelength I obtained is 4429.83 A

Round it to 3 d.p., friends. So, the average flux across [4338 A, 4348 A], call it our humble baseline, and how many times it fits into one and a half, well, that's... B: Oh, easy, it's 0.261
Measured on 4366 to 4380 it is 0.235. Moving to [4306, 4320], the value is 0.289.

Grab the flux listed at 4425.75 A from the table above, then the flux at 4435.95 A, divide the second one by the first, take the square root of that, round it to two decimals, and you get 0.99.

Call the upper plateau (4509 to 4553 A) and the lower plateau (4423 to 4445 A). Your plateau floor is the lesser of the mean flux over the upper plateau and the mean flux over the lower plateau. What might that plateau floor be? 7.1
